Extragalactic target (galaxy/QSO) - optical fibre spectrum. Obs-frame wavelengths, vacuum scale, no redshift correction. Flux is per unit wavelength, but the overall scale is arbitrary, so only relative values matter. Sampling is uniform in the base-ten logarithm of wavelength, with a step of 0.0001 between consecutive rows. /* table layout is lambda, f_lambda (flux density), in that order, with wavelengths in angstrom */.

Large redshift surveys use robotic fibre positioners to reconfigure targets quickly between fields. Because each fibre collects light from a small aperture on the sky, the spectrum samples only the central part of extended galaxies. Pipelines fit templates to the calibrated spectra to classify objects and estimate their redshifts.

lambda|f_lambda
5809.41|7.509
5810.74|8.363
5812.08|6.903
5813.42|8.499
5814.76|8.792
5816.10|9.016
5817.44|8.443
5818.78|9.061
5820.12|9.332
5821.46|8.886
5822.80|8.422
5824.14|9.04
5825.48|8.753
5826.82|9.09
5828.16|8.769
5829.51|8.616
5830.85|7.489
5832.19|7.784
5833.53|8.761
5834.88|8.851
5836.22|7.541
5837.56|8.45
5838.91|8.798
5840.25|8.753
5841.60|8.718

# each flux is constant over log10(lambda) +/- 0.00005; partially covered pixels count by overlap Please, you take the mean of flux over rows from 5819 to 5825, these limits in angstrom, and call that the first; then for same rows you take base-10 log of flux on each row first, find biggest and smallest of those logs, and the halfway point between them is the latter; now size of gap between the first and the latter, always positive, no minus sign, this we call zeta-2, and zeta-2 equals 8.0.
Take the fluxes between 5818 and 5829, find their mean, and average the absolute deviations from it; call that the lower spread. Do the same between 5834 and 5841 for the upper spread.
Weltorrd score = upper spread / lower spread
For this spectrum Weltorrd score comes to 1.8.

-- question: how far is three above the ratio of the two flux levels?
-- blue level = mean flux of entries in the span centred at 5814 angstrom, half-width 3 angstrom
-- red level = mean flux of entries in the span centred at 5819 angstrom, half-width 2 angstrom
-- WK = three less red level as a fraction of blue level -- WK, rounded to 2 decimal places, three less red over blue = 1.92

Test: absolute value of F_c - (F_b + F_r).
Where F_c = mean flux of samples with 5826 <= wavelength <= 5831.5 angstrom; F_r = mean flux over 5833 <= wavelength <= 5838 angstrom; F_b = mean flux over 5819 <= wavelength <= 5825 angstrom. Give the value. 8.8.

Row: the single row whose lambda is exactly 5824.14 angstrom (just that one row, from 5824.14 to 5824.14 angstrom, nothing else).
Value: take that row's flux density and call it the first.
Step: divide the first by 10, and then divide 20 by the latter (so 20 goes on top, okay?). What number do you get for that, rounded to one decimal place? 22.1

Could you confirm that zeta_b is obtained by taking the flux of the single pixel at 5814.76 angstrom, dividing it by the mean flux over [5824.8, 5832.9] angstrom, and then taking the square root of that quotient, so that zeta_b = 1.02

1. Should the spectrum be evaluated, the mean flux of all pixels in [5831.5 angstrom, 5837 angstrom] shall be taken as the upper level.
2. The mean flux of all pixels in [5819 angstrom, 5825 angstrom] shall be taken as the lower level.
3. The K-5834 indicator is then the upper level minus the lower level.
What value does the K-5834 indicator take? -0.7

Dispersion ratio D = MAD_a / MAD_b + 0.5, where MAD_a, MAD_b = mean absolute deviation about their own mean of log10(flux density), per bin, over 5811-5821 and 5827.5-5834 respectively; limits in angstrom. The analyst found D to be 1.5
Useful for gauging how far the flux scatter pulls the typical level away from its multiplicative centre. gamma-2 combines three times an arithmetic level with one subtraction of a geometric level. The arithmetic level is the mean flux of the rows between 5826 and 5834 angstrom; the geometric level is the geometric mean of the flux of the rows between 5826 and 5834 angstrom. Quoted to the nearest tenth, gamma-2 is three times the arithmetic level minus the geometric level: 16.9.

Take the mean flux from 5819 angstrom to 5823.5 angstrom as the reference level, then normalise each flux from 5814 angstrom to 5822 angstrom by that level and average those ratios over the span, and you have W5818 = 1.00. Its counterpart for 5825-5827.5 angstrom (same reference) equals 1.00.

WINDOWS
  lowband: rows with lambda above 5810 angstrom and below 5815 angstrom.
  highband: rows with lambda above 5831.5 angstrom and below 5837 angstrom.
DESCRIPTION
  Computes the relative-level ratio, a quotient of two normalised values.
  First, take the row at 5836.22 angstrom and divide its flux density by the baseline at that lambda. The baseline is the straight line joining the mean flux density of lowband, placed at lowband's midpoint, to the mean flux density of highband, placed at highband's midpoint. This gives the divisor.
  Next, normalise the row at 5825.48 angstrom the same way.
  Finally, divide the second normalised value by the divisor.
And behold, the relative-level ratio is 1.17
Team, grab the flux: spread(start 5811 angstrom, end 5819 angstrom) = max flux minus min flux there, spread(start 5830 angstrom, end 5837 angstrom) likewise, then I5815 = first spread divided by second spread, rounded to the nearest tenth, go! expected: 1.6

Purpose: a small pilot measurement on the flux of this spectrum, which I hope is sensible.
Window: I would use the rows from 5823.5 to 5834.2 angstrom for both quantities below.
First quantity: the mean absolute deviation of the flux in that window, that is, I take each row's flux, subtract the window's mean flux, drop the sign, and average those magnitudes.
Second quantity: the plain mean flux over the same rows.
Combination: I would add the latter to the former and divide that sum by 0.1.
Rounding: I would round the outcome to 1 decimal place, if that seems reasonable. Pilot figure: 89.9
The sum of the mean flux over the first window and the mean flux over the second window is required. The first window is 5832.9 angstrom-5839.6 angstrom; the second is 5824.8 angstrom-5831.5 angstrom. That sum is 17.0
